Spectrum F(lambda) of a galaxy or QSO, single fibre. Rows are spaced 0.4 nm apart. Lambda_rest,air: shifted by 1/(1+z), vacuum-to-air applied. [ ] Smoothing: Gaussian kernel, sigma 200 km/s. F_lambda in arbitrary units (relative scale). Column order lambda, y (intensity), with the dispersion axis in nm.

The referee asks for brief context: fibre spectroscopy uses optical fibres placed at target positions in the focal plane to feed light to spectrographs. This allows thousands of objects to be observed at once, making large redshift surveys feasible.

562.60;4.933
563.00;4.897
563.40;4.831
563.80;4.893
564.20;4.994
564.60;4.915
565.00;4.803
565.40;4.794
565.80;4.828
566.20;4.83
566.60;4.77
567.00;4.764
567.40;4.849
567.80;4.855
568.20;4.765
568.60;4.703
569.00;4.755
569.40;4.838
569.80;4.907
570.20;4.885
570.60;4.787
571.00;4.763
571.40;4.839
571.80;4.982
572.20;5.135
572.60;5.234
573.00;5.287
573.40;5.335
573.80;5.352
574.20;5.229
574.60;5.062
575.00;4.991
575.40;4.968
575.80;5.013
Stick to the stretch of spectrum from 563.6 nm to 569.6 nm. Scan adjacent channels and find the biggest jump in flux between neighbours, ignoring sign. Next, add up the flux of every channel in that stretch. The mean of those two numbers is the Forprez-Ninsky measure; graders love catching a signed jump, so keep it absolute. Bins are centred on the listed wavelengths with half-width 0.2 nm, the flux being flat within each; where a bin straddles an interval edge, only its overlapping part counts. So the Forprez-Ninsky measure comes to 36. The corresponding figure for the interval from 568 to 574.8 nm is 43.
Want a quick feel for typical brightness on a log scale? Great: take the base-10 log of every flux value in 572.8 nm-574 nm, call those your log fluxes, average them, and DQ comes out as 0.726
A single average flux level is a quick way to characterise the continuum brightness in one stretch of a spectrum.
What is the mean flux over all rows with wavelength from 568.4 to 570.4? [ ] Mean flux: 4.82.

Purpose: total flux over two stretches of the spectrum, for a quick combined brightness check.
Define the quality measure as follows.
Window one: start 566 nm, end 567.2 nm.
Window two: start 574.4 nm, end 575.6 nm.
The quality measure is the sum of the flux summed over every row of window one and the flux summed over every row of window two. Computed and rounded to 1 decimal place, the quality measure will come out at 29.4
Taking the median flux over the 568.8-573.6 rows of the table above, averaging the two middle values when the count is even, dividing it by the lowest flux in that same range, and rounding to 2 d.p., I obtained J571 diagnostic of 1.03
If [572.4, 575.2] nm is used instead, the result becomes 1.05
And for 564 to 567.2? 1.01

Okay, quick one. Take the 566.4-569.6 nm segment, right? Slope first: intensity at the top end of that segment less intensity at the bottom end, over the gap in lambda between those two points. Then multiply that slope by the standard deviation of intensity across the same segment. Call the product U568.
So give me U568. 0.001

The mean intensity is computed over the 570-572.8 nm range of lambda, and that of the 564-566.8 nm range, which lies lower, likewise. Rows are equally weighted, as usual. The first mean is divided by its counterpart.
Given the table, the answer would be 1.02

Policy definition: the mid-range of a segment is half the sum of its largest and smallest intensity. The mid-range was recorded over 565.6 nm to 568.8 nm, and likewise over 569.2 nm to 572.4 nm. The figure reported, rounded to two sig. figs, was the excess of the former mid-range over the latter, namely -0.17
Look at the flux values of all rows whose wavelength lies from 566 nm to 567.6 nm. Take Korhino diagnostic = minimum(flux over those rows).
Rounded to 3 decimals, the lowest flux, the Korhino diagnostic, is 4.764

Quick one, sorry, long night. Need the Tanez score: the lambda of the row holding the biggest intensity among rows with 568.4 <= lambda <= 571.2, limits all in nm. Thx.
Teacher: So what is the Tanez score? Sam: 569.80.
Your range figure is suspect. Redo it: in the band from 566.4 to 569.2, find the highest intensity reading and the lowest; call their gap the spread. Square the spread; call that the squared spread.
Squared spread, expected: 0.02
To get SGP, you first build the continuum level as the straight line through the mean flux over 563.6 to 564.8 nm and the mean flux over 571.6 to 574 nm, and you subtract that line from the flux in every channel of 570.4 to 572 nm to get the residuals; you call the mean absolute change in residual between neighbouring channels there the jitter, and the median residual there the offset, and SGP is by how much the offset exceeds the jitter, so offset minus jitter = -0.42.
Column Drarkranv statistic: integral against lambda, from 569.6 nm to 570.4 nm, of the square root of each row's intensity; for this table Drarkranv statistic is 1.77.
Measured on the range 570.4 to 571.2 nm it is 1.75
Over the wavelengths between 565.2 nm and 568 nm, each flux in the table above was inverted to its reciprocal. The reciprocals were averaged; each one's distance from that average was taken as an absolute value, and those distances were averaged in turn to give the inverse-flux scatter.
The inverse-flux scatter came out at 0.0014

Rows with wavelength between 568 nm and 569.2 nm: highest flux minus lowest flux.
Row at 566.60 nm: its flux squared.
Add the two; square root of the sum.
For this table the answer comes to 4.78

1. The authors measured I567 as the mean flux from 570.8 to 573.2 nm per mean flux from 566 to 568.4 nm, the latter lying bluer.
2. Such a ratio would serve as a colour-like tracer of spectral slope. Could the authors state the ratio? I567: 1.05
